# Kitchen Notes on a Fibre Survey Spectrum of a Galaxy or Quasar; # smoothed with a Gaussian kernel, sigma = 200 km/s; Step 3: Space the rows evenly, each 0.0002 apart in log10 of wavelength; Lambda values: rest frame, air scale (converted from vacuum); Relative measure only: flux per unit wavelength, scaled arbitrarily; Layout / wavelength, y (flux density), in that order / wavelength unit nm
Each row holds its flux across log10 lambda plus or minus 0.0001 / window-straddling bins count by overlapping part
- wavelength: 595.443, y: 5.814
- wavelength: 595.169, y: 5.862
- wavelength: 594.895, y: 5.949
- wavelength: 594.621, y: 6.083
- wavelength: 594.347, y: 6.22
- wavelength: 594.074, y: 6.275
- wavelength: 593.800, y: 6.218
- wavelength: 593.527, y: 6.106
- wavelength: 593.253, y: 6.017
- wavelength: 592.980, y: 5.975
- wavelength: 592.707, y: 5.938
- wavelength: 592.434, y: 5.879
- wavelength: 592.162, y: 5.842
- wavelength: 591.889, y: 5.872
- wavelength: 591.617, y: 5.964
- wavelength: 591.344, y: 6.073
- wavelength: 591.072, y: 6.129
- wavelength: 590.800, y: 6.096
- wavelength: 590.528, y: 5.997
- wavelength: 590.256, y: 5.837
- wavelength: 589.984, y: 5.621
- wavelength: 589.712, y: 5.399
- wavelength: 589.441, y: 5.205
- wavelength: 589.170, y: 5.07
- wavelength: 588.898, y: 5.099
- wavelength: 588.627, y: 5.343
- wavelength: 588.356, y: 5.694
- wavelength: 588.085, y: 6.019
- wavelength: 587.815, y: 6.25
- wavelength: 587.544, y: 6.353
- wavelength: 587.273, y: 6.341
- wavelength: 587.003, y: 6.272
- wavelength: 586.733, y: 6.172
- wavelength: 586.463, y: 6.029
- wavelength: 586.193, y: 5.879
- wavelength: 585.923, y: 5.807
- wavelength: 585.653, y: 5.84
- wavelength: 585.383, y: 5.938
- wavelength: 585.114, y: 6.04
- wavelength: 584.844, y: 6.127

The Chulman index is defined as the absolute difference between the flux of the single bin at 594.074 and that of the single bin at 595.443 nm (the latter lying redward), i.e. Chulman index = 0.46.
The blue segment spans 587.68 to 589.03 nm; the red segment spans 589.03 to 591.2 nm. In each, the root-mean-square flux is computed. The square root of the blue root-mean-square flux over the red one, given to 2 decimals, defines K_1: 1.00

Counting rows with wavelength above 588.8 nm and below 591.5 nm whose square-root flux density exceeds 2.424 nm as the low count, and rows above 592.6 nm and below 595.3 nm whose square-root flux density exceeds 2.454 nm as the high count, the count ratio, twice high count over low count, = 2.5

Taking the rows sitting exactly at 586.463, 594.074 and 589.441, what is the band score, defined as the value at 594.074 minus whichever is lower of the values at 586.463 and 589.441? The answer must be 1.1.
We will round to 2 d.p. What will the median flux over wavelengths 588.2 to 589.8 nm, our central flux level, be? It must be 5.27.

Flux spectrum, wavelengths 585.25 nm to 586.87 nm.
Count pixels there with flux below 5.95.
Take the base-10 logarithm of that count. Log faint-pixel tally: 0.6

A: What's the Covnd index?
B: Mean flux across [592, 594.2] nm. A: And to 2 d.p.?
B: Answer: 6.03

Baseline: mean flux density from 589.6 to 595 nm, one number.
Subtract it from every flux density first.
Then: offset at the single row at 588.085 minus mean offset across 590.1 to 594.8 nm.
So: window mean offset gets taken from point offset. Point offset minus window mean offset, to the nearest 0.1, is 0.0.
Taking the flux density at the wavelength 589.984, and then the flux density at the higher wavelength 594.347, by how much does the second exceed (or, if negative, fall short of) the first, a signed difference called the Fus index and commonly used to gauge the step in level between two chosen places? 0.6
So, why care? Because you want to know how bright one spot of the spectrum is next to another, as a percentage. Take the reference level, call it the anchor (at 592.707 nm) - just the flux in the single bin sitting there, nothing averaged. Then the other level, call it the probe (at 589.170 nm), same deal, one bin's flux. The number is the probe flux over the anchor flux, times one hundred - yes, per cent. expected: 85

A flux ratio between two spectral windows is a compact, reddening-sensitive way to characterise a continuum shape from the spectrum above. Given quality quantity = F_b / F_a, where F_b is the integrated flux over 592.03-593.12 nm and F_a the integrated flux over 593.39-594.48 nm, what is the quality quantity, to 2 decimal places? 0.95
